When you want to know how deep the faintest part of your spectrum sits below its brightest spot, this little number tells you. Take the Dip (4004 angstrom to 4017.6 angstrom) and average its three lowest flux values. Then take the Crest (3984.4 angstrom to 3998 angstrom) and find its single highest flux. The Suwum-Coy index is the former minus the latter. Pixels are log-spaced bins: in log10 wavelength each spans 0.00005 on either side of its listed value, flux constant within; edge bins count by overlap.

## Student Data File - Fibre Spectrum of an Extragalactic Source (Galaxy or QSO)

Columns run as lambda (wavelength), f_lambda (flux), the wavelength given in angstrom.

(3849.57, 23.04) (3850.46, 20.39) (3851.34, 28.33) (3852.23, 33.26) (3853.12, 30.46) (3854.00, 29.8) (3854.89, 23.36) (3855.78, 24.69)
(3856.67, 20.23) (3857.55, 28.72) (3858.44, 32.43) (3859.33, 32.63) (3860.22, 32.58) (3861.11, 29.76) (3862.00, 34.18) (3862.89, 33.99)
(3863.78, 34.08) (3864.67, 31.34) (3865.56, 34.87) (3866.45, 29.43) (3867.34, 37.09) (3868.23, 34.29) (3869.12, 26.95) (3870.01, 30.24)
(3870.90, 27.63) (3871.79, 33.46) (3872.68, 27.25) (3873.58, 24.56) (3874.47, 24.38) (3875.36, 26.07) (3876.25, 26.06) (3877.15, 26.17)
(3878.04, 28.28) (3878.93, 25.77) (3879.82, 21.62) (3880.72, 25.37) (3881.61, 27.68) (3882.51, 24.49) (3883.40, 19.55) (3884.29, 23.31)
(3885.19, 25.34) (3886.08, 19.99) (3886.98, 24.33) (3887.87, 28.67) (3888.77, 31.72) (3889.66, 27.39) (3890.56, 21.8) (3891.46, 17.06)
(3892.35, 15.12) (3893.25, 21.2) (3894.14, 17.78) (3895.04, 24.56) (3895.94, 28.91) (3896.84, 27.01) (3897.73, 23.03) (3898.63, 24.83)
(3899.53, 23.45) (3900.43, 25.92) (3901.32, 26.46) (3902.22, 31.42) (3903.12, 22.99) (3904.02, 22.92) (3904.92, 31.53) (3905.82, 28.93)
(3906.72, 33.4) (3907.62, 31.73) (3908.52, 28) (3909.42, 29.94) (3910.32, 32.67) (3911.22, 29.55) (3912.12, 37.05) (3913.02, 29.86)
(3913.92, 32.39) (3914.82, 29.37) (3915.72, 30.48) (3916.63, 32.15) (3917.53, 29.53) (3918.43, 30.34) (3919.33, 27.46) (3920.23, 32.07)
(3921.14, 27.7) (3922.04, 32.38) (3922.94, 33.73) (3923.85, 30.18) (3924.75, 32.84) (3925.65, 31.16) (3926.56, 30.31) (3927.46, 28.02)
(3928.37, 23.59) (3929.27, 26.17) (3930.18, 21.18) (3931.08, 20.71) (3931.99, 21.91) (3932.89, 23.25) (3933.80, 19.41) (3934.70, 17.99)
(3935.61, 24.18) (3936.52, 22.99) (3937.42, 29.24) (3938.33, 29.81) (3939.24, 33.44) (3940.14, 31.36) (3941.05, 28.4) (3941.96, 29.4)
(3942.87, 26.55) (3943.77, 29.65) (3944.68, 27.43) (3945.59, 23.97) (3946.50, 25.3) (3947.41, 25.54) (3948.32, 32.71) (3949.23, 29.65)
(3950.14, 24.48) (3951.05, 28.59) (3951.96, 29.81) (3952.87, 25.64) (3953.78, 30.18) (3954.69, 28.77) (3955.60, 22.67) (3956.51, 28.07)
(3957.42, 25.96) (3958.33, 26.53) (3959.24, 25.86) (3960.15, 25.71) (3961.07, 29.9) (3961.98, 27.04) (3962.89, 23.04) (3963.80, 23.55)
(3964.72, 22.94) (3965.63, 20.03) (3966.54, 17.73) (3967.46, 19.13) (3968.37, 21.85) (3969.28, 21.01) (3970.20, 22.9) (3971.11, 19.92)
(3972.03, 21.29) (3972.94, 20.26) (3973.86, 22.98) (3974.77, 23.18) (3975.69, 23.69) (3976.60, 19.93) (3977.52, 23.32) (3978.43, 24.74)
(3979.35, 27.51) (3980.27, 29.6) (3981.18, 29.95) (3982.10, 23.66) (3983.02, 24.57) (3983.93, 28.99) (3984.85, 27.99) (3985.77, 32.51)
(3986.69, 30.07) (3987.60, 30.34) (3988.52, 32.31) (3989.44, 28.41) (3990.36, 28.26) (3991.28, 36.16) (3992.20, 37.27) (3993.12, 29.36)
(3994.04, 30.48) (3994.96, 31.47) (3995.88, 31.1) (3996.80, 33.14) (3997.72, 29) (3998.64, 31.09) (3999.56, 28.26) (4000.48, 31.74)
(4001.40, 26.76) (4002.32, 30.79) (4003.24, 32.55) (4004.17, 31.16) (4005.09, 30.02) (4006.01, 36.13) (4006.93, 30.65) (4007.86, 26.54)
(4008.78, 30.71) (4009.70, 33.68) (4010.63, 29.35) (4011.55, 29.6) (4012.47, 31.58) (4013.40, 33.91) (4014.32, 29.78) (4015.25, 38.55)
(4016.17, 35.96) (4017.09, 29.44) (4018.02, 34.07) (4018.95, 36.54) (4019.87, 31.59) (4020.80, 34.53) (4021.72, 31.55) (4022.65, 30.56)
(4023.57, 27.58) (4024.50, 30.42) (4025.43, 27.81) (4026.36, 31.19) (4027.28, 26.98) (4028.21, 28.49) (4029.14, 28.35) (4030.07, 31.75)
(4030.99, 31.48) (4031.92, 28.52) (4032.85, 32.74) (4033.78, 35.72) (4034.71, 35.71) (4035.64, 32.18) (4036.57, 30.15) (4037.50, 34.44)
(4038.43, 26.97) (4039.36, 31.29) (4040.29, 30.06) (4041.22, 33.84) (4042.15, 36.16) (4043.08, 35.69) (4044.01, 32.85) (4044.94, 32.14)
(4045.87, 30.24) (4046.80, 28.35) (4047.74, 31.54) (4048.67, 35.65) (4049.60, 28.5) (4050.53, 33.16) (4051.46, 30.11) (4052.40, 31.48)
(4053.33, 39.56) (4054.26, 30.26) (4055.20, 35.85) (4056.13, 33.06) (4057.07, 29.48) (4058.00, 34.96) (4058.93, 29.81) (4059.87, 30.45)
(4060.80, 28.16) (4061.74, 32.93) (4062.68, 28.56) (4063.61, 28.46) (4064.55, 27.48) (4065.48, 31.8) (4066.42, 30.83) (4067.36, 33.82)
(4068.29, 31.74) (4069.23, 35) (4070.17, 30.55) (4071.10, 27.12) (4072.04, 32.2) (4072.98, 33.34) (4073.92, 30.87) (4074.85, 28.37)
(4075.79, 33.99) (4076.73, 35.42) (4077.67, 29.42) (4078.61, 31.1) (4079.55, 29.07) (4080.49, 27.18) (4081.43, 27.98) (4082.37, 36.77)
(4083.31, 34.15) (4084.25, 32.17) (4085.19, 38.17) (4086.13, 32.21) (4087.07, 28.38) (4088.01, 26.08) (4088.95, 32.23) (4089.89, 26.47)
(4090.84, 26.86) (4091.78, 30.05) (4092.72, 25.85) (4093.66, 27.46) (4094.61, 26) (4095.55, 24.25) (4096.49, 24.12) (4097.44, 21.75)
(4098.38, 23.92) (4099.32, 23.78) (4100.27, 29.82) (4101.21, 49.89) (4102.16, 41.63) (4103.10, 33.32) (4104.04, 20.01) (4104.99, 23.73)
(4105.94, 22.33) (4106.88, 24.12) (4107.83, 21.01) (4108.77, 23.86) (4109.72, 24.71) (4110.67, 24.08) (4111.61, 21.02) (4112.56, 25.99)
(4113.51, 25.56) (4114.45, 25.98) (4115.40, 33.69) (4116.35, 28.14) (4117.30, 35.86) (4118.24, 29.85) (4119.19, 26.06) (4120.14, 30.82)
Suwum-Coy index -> -8.8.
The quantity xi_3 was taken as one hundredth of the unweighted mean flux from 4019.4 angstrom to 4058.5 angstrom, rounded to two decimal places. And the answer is 0.32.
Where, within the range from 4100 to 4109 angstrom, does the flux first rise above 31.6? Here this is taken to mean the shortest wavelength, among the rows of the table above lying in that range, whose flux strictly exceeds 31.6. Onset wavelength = 4101.21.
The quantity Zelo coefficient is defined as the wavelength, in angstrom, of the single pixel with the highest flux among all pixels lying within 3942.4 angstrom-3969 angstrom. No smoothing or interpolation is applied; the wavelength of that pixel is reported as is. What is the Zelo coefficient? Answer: 3948.32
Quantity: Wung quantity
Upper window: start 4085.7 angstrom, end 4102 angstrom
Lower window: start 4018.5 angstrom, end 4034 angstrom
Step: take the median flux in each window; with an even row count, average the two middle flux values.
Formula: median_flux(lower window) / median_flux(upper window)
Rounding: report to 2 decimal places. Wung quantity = 1.18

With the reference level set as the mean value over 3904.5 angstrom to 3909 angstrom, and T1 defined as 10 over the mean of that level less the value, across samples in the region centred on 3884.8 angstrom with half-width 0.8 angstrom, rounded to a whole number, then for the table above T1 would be 2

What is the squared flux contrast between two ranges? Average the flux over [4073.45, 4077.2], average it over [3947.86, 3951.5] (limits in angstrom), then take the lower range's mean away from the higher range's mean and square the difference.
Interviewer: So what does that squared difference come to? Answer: 11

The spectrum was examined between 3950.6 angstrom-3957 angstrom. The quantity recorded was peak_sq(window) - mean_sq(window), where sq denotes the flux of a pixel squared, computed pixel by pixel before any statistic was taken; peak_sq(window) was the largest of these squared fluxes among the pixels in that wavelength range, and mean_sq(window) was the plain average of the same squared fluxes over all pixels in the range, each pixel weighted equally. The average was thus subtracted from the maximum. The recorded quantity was 139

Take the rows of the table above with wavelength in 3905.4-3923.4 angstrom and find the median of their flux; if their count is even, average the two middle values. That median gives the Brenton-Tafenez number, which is 30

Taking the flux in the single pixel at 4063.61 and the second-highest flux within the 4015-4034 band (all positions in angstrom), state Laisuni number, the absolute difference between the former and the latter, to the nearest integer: 8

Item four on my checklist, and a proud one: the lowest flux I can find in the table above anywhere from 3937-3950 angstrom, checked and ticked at 23.97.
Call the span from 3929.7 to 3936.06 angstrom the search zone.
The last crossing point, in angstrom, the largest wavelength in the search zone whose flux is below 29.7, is 3935.61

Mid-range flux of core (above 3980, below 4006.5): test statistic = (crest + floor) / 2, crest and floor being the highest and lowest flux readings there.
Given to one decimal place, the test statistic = 30.5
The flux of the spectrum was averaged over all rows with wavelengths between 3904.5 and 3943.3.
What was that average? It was 28.7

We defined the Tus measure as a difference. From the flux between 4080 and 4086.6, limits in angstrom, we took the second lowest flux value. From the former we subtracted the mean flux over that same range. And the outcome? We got -4.7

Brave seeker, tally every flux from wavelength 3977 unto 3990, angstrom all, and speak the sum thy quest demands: 394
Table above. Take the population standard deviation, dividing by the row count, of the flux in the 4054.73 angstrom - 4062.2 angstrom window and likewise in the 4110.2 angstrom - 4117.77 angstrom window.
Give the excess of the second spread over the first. 2.0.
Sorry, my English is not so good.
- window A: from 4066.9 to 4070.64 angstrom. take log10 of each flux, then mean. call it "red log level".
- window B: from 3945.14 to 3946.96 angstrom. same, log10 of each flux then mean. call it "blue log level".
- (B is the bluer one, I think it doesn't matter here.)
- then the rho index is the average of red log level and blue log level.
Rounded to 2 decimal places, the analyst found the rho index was 1.45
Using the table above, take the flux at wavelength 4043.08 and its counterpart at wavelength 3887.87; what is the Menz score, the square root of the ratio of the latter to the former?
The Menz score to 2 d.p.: 0.90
